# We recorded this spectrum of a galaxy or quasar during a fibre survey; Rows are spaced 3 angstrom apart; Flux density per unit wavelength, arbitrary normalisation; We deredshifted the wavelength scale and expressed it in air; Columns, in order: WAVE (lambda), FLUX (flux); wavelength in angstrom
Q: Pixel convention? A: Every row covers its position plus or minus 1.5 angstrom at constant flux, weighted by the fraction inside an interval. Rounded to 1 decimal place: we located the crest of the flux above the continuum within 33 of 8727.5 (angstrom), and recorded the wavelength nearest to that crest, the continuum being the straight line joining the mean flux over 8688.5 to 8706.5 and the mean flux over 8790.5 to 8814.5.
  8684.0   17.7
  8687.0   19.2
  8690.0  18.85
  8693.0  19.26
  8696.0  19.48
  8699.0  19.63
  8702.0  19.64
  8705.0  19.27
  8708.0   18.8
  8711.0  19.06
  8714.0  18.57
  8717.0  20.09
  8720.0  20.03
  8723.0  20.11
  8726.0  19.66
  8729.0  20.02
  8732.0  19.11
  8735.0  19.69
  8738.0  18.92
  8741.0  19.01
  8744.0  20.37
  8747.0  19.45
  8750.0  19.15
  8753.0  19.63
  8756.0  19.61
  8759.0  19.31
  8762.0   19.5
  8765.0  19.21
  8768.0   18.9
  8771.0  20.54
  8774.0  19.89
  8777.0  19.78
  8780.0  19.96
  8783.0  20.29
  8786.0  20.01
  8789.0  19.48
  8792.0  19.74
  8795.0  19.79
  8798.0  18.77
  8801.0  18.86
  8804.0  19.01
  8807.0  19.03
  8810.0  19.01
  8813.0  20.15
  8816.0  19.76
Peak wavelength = 8744.0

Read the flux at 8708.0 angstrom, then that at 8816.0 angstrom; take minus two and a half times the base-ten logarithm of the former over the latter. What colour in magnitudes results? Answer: 0.054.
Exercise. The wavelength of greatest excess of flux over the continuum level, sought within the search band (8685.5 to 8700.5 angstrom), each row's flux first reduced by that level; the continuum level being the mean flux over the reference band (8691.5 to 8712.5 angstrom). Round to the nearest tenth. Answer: 8699.0 angstrom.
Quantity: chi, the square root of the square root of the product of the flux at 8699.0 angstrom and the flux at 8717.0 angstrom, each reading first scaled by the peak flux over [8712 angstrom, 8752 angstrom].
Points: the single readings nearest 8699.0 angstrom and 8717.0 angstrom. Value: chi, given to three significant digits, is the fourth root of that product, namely 0.987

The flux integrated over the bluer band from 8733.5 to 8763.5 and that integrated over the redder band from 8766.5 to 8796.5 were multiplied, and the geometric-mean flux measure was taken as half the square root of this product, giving 295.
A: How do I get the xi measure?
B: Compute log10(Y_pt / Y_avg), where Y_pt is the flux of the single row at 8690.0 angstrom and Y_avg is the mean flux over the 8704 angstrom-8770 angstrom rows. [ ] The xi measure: -0.013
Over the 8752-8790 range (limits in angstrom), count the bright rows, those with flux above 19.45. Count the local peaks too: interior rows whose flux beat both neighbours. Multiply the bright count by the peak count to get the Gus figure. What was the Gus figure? 30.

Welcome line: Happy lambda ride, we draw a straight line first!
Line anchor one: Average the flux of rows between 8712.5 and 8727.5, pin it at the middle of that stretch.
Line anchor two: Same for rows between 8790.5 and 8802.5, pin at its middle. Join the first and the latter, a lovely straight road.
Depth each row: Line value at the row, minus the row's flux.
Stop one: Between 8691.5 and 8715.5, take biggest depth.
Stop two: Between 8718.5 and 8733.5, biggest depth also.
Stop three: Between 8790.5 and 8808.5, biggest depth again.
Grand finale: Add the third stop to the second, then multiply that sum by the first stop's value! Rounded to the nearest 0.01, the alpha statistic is 1.19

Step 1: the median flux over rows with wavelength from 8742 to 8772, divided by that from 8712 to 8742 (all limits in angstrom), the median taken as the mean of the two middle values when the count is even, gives 0.99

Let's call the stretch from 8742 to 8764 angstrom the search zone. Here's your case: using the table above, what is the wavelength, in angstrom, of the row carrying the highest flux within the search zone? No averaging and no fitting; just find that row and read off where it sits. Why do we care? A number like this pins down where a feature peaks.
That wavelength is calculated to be 8744.0 angstrom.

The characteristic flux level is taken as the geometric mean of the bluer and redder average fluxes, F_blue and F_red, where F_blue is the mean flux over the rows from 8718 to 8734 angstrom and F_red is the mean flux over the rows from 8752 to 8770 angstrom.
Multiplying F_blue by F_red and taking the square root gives 19.6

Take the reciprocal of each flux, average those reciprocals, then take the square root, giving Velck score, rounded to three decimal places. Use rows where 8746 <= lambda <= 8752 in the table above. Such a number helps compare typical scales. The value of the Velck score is 0.228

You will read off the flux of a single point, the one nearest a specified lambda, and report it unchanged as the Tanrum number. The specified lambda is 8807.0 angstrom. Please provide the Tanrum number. 19.03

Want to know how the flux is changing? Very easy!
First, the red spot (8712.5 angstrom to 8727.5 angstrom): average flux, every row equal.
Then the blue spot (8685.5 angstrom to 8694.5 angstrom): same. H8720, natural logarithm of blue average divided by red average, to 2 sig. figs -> -0.030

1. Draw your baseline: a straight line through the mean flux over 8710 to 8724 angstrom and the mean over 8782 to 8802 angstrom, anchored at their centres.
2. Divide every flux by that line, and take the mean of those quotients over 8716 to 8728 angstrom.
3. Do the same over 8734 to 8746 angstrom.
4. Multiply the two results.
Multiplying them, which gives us 1.02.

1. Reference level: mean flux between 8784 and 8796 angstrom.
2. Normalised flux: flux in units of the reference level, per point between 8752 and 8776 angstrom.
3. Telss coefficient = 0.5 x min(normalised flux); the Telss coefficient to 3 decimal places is 0.478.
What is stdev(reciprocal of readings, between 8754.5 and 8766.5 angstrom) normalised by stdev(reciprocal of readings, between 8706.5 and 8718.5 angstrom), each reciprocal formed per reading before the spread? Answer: 0.27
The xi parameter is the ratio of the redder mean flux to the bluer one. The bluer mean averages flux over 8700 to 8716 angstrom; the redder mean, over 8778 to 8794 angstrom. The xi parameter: 1.04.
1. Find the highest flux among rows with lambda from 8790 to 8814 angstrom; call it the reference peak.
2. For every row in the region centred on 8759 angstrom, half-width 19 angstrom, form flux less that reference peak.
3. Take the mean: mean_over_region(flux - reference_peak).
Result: -0.58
